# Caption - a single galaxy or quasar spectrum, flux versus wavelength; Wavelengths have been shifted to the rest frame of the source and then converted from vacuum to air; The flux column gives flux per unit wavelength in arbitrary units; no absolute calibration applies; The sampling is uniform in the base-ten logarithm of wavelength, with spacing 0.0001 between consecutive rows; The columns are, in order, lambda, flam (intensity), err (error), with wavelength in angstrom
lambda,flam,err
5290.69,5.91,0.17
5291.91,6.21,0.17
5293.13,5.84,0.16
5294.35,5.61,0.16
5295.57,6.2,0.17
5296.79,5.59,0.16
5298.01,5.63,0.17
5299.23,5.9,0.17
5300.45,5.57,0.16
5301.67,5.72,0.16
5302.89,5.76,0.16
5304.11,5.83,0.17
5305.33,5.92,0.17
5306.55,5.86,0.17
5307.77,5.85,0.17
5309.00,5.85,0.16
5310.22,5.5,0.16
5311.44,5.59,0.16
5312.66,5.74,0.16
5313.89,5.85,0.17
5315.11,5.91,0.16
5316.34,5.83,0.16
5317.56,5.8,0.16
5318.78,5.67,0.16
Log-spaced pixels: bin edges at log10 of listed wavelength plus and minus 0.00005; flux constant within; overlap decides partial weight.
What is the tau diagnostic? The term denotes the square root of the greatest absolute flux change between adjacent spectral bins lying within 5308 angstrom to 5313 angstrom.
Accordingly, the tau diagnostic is 0.59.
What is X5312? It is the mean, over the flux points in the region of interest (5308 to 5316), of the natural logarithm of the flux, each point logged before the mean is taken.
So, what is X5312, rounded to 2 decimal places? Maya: 1.75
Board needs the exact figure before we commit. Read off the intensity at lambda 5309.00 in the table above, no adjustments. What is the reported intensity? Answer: 5.85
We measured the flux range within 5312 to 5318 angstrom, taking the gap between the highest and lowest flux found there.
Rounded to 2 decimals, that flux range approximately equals 0.17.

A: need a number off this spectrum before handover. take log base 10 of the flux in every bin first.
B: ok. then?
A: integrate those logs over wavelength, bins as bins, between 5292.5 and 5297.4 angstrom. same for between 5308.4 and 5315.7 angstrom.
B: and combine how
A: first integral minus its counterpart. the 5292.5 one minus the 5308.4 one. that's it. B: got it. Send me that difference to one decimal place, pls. -1.8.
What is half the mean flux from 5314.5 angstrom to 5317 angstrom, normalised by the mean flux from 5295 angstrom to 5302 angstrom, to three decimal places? 0.509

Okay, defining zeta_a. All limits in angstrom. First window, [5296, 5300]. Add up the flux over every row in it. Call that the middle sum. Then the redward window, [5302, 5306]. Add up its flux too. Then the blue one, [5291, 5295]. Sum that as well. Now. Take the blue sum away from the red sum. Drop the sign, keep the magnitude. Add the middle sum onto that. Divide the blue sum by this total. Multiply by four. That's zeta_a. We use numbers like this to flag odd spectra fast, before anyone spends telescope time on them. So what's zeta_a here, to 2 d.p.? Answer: 4.09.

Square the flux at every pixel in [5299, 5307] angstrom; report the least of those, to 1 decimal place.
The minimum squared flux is 31.0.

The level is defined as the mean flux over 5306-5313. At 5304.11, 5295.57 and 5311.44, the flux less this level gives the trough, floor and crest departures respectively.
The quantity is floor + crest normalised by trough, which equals 3.3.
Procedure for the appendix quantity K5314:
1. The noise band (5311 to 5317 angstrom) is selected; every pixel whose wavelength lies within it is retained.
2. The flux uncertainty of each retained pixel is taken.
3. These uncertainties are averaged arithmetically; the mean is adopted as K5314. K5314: 0.162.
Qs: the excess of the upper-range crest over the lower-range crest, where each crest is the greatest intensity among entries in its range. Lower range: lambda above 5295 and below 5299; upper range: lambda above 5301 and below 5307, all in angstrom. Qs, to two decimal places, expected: -0.28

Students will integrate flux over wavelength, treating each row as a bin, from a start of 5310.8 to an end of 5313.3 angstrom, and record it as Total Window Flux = 14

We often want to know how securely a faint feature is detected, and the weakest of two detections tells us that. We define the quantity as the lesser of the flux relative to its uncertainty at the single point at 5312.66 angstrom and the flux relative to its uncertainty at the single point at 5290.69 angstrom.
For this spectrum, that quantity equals 34.8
